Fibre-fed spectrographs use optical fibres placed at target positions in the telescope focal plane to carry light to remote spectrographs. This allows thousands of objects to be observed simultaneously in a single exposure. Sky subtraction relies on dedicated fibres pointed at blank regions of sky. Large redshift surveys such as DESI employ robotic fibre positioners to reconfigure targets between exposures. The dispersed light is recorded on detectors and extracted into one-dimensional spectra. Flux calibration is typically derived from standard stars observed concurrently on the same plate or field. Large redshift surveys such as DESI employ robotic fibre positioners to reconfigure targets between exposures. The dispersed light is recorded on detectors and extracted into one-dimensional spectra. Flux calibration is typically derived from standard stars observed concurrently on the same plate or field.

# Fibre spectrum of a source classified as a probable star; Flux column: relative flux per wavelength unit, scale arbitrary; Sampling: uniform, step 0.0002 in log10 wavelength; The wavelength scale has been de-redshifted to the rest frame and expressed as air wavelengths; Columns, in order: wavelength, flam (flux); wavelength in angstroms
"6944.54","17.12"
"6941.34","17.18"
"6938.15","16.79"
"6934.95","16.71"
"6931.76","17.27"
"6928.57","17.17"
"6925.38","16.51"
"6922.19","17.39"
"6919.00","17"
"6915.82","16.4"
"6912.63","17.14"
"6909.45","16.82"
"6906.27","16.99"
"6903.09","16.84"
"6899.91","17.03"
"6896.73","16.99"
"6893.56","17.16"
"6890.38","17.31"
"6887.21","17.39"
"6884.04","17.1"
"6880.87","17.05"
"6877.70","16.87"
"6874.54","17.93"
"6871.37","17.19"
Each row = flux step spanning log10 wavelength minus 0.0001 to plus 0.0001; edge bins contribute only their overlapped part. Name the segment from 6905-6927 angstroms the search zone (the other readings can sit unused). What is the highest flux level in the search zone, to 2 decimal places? 17.39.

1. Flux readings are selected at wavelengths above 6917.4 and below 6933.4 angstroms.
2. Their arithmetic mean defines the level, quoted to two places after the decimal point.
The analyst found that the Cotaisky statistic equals 17.07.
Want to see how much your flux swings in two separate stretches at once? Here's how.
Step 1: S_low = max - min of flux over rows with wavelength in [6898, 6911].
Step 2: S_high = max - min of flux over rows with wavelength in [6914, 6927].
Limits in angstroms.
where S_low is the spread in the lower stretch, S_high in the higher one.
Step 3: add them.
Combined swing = 1.2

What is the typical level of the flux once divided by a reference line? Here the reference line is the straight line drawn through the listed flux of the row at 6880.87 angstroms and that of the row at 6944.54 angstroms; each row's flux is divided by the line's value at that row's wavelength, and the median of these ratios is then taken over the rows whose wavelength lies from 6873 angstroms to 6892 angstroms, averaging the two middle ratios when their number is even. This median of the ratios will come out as 1.01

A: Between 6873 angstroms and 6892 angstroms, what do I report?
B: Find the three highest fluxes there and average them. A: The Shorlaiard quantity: 17.5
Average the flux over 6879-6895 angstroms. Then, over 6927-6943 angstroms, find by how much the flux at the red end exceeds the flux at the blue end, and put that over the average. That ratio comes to 0.00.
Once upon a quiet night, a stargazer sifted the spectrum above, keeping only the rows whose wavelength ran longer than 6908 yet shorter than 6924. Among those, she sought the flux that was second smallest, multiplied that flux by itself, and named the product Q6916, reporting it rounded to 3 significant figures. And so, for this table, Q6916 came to 283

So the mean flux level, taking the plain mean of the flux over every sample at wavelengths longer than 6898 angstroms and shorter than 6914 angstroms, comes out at 17.0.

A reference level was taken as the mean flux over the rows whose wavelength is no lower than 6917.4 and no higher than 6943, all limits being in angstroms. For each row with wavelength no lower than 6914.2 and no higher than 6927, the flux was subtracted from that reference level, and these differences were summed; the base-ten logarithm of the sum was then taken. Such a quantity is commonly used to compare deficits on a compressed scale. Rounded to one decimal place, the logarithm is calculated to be -0.1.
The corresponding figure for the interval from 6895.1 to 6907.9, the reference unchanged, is -0.8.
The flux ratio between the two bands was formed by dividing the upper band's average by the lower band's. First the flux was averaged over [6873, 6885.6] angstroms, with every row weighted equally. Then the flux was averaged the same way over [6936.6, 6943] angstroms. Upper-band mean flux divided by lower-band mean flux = 0.99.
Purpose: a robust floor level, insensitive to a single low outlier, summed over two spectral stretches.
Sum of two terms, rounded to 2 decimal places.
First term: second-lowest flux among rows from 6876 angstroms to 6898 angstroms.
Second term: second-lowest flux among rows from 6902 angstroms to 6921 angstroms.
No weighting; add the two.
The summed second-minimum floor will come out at 33.81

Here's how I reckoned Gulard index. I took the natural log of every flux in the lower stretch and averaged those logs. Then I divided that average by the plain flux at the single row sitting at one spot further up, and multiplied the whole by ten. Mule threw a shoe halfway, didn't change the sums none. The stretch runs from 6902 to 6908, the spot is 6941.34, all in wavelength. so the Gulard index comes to 1.65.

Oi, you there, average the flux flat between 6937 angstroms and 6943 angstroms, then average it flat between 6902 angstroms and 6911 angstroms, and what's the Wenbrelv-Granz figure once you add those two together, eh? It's 33.9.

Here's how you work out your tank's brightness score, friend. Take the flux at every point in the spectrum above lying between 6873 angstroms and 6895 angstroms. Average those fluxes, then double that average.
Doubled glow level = 34.5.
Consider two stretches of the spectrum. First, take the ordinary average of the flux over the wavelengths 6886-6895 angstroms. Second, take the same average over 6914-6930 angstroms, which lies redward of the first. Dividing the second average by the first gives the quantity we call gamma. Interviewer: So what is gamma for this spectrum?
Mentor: 0.98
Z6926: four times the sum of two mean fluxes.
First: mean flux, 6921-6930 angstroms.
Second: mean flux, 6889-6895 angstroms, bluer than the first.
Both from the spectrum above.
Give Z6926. 137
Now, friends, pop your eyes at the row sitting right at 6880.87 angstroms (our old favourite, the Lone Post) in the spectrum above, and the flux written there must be 17.05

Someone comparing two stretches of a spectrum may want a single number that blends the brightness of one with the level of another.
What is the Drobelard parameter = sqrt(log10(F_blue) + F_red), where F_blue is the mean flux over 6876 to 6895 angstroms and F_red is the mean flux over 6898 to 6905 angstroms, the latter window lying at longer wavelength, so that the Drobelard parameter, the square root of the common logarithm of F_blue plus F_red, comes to 4.26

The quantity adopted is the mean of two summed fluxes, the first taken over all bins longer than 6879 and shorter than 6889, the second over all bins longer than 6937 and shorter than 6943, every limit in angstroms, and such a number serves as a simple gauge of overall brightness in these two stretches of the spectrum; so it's 43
